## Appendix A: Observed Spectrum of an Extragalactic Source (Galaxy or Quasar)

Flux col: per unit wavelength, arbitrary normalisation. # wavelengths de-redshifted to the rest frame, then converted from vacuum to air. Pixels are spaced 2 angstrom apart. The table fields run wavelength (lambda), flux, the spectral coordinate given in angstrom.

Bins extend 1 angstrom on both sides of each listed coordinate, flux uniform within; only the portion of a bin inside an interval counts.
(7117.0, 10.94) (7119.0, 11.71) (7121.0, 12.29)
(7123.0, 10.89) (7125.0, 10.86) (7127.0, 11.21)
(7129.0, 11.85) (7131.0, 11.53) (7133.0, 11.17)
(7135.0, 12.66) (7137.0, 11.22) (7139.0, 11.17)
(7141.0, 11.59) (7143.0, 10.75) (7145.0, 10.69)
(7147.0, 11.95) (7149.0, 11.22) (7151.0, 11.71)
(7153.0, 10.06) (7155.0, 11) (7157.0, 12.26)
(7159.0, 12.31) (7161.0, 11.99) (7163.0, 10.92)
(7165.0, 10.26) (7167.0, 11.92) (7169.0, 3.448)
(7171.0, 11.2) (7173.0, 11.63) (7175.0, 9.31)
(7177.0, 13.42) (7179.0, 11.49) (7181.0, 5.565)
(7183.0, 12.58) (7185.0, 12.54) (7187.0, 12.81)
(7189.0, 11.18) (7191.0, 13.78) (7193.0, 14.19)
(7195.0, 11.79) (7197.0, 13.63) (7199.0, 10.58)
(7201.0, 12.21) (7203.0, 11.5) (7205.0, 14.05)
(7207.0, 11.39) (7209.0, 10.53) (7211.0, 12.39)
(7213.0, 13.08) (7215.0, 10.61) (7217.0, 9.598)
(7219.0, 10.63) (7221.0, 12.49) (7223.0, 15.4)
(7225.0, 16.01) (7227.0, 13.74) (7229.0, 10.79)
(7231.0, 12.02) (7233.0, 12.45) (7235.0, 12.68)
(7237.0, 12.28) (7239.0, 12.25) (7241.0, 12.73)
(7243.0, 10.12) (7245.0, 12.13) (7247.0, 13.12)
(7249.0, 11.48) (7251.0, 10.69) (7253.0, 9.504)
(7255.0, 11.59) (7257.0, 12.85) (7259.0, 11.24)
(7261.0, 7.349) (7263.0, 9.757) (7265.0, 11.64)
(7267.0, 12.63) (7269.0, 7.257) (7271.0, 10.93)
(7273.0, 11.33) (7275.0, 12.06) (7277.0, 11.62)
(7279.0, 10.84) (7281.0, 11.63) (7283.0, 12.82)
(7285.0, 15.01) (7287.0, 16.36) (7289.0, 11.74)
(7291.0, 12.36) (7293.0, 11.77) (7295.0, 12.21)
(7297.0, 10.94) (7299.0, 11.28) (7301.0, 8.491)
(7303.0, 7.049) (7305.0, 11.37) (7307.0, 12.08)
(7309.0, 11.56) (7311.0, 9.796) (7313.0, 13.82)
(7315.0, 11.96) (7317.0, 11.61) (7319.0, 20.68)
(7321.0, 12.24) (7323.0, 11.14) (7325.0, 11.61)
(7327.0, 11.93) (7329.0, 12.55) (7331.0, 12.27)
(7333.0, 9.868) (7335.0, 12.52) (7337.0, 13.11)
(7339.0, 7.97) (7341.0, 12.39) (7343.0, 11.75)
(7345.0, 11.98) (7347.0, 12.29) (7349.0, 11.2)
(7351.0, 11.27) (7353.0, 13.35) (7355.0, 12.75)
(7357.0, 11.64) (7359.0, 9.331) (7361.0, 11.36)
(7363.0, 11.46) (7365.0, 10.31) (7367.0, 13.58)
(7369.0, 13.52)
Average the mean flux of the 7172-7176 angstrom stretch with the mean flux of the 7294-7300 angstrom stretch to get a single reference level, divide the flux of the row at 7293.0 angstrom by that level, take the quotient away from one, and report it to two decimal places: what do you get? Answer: -0.07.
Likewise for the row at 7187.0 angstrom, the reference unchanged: -0.17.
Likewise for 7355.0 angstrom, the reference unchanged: -0.16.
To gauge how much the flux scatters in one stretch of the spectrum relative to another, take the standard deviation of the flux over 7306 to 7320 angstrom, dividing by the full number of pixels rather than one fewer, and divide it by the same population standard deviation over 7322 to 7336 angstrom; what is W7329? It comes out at 3.7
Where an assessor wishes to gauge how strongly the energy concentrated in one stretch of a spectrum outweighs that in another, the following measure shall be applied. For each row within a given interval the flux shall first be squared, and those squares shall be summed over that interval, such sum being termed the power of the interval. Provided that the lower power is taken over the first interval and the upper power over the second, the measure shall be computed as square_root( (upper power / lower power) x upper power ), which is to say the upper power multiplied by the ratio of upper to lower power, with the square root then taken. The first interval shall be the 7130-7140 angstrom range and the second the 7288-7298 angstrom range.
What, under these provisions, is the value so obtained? 27.0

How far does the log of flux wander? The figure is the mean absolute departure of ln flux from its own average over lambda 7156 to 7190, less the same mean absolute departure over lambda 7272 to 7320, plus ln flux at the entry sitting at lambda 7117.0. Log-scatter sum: 2.49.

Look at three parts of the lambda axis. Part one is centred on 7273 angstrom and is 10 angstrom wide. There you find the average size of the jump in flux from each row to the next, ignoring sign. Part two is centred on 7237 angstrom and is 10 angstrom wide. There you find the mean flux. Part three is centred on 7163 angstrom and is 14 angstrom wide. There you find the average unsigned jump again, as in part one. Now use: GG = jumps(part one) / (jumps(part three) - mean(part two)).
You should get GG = -0.13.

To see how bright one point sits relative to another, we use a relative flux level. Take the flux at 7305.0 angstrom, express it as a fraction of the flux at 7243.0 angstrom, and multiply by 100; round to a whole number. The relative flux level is 112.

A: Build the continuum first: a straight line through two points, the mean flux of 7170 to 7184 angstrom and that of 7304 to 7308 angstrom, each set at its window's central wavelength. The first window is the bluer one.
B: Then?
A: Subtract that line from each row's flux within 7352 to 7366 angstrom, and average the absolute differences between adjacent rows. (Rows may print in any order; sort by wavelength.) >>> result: 1.2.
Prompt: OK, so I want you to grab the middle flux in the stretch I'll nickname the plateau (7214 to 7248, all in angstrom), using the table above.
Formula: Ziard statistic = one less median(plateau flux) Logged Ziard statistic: -11.3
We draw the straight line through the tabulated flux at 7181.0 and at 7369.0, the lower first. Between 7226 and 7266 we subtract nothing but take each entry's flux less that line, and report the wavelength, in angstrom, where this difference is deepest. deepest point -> 7261.0 angstrom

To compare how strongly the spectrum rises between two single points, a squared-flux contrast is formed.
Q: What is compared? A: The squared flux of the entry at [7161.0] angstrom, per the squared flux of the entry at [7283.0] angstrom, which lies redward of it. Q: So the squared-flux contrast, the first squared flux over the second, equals 0.87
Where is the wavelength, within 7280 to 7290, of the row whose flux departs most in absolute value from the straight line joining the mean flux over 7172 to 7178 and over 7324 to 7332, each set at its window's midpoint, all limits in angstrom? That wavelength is 7287.0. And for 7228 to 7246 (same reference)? 7243.0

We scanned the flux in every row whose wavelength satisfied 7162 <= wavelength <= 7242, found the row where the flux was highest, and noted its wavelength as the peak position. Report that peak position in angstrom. 7225.0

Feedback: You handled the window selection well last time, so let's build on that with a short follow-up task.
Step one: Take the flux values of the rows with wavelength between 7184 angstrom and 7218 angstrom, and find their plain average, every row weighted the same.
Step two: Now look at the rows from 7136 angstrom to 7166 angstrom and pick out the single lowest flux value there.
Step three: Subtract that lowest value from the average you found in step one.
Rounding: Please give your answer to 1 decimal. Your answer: 2.0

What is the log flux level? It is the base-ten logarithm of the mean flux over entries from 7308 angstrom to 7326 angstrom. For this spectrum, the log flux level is 1.10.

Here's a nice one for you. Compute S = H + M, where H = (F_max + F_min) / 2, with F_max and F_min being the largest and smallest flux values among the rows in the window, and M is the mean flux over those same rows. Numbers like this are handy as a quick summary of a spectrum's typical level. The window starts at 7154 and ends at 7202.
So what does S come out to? 20.2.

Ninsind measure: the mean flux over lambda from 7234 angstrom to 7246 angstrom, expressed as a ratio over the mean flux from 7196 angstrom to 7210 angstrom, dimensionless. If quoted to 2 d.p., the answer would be 1.00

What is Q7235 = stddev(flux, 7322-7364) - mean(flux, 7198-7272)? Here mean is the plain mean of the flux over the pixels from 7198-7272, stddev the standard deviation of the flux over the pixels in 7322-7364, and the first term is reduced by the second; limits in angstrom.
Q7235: -10.4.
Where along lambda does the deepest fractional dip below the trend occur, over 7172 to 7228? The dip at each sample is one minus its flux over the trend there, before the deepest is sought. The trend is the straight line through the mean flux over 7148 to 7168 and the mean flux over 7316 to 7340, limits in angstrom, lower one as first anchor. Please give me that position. 7181.0 angstrom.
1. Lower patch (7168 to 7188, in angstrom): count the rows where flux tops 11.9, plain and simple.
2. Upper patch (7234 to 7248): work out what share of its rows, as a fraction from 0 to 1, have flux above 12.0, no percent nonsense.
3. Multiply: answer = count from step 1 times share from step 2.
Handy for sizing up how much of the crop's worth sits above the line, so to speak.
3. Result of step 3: 3.43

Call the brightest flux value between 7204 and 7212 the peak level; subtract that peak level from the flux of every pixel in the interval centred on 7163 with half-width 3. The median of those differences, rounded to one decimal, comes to -3.1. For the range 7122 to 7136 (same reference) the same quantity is -2.8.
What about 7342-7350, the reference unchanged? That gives -2.2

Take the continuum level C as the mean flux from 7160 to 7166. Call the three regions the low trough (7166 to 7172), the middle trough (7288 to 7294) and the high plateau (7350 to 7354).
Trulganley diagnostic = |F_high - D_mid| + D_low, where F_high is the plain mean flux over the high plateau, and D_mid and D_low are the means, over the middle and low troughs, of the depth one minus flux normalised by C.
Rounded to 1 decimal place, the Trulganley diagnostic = 12.6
